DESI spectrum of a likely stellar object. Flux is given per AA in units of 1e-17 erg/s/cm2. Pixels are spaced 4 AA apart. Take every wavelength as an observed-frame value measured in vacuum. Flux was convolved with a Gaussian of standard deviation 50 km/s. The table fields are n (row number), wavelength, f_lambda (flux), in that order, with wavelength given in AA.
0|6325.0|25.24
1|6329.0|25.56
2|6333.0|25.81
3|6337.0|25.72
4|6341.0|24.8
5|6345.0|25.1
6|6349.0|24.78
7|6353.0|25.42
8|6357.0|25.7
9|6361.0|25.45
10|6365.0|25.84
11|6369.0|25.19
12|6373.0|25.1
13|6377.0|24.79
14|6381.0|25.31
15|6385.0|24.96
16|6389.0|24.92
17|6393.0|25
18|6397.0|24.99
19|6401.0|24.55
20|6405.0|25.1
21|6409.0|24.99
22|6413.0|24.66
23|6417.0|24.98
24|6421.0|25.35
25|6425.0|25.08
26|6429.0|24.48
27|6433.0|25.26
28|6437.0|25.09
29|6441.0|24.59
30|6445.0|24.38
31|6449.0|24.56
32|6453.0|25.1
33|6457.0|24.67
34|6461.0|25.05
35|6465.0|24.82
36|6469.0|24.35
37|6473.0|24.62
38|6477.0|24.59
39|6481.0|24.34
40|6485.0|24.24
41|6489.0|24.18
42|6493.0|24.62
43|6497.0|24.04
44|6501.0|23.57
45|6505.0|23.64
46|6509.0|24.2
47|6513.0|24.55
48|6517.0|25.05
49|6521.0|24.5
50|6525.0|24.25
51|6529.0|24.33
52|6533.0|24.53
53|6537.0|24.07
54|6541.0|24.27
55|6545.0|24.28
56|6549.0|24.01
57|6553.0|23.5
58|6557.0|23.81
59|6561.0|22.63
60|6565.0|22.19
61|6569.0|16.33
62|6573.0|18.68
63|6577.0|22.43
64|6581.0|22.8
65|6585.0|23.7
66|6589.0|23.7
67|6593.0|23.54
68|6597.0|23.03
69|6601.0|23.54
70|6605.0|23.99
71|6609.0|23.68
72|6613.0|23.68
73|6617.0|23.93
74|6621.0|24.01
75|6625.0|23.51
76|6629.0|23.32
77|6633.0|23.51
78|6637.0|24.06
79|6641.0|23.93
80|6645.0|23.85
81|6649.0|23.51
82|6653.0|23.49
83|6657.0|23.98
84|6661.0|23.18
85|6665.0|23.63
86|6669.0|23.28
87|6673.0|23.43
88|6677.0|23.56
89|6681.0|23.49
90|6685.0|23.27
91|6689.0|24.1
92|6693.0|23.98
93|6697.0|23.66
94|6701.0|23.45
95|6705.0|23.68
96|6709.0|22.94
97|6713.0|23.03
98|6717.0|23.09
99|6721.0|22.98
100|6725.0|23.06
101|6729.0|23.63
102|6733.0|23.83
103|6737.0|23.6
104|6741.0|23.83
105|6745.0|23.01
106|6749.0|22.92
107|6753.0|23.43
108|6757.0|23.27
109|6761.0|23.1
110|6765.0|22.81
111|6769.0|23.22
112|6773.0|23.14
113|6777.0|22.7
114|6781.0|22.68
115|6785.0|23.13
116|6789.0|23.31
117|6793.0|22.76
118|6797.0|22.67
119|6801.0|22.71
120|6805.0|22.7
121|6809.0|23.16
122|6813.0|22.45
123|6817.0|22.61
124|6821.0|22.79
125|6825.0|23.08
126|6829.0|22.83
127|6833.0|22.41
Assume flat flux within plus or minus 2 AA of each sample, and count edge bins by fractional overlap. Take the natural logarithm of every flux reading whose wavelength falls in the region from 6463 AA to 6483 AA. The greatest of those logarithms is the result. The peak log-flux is 3.21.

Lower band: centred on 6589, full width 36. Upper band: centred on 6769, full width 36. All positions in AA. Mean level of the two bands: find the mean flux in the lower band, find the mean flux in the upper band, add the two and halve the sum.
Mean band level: 22.9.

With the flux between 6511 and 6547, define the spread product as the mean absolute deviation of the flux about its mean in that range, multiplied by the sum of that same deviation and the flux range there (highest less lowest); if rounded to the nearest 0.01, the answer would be 0.24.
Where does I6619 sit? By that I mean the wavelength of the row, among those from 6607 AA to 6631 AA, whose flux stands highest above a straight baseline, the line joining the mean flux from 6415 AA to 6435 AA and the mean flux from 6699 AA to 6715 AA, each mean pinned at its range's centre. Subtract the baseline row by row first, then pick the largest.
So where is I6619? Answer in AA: 6621.0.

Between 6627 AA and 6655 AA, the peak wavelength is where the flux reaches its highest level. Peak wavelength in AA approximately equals 6637.0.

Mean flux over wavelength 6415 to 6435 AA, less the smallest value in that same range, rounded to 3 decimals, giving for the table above 0.550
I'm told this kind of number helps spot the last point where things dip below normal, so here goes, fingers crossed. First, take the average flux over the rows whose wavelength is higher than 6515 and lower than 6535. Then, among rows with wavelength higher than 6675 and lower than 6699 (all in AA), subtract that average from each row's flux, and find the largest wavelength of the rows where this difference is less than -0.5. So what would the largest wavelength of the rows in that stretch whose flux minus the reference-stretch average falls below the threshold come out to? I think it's 6697.0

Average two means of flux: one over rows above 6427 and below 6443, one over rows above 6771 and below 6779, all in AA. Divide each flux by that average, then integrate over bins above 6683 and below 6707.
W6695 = 23.8 AA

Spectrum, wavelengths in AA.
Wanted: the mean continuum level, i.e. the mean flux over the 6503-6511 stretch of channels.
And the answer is 23.9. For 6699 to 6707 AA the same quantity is 23.6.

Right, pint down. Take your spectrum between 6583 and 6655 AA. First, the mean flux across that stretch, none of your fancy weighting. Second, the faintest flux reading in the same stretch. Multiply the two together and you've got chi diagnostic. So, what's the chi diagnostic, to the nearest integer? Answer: 545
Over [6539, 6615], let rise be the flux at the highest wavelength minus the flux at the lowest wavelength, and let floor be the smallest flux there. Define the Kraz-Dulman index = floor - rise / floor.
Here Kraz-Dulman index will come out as 16.4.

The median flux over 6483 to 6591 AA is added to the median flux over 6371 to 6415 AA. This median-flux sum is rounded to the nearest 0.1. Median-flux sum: 49.0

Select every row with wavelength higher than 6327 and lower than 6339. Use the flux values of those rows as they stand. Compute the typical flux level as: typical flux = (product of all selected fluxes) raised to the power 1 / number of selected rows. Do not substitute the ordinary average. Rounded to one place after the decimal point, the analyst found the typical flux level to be 25.7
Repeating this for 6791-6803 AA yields 22.7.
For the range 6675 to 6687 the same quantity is 23.4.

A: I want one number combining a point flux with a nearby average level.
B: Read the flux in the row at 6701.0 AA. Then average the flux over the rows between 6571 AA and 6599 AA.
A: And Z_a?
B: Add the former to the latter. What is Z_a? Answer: 46.0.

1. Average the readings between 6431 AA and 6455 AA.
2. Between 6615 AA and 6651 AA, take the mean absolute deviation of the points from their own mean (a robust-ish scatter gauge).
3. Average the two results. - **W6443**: 12.5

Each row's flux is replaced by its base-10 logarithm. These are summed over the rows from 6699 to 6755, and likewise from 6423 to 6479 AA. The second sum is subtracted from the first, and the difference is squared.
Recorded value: 0.13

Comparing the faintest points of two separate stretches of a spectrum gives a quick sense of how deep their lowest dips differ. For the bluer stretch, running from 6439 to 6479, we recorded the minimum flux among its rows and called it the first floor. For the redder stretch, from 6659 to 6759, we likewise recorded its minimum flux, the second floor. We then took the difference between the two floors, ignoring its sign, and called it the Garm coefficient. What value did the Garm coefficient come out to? 1.4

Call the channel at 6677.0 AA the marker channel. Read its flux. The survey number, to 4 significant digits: 23.56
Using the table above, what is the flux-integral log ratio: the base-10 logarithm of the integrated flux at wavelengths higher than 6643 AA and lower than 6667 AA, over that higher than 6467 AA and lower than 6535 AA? -0.5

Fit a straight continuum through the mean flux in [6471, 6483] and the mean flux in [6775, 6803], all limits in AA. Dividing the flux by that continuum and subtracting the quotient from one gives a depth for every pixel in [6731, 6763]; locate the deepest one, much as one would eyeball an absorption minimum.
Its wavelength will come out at 6749.0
